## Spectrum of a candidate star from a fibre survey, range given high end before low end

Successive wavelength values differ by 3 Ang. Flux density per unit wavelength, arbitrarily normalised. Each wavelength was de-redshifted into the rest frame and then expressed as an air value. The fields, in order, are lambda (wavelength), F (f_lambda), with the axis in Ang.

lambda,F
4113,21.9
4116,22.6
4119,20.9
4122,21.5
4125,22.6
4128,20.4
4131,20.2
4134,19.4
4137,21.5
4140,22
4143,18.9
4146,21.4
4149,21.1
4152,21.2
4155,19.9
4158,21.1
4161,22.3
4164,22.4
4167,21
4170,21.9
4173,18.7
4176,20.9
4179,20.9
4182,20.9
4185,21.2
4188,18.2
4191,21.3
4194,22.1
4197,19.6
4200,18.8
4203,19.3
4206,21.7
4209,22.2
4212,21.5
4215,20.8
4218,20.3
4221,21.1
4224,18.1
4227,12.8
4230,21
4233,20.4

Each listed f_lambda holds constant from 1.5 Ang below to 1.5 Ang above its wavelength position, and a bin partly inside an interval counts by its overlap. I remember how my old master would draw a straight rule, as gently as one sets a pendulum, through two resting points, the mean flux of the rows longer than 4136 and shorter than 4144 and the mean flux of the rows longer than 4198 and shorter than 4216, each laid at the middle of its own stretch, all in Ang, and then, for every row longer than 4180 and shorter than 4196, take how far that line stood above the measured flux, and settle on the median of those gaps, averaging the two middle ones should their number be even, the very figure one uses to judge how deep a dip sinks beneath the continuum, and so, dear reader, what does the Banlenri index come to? -0.5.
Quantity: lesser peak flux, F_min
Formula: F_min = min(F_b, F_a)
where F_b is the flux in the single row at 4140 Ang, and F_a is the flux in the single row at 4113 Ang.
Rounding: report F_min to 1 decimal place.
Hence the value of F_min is 21.9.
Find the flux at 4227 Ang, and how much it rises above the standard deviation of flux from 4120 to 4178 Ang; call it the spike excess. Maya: 11.7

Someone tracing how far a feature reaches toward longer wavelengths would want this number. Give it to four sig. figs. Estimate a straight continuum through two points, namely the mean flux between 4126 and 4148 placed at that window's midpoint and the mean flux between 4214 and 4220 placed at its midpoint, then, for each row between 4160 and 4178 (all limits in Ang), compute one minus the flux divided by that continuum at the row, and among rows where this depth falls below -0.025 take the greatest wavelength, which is 4170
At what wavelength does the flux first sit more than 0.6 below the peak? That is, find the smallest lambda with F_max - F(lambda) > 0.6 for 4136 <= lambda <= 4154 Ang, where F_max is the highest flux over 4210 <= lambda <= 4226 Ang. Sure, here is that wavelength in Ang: 4143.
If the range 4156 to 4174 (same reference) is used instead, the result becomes 4173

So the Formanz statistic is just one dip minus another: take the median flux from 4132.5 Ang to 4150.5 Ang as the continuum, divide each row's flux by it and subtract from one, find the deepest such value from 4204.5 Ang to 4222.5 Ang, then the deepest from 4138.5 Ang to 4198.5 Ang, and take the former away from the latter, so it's 0.10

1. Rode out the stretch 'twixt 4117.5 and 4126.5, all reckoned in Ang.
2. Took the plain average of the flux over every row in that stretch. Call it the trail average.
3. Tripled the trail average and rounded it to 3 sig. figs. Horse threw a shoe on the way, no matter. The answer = 65.0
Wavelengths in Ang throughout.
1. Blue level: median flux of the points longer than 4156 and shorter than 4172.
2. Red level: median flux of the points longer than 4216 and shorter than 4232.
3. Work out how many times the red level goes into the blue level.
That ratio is 1.08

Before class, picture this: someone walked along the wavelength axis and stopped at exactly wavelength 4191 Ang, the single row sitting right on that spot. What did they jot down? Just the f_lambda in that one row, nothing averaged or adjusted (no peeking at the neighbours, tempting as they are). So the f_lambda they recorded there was 21.3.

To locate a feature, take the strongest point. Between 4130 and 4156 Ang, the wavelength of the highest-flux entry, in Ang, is 4140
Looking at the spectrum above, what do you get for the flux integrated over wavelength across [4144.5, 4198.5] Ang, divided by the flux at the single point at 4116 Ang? 49.9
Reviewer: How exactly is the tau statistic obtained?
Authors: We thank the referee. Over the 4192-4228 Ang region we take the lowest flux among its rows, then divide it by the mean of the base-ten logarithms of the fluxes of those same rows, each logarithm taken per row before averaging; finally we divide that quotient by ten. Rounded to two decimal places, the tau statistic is 0.99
